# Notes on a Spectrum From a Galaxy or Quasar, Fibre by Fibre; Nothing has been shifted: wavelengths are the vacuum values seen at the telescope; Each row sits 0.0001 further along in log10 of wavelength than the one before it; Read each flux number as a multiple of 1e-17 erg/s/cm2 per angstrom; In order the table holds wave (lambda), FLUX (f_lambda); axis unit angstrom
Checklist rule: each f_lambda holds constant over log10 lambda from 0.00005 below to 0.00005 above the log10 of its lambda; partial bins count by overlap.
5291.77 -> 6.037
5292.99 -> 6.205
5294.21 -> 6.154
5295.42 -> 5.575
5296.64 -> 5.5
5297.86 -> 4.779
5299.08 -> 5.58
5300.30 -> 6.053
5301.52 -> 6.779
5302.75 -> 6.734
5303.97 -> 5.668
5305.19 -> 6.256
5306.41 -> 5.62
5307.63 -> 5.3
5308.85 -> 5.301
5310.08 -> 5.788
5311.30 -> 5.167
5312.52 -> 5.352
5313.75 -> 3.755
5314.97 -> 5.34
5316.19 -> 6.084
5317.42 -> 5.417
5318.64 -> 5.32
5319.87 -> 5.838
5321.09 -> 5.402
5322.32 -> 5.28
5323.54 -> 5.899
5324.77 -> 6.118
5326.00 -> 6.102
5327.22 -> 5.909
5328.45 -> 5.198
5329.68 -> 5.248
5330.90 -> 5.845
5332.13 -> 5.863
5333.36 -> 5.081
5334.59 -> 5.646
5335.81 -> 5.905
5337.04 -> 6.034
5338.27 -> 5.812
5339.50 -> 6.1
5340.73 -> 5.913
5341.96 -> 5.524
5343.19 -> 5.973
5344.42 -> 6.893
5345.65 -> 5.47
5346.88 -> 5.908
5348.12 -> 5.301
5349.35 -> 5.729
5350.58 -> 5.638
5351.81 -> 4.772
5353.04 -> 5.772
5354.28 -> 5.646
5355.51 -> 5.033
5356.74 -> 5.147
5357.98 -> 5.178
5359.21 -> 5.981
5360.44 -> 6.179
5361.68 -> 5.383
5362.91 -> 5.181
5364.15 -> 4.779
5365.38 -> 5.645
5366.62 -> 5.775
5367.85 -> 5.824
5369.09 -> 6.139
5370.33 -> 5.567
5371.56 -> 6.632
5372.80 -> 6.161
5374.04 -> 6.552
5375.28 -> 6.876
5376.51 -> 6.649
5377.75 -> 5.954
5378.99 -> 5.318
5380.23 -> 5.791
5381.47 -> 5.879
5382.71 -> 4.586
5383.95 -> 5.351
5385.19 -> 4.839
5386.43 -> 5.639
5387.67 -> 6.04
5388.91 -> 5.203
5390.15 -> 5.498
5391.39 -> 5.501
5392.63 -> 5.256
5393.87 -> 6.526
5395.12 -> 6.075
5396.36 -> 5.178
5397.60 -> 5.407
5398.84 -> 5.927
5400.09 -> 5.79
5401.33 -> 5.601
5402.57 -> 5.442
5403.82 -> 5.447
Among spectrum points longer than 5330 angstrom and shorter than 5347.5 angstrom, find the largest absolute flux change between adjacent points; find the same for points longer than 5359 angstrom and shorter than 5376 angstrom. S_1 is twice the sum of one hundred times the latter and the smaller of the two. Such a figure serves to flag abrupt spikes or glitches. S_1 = 215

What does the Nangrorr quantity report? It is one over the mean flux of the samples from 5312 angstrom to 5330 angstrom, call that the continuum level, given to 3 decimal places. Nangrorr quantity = 0.182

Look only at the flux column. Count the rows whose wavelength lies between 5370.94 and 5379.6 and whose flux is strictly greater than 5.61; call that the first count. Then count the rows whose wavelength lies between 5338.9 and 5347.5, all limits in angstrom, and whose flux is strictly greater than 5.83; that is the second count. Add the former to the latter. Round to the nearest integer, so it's 11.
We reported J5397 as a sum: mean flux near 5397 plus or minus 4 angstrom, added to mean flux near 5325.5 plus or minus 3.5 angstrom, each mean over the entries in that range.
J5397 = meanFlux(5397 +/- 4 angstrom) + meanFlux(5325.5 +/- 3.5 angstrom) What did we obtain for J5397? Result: 11.6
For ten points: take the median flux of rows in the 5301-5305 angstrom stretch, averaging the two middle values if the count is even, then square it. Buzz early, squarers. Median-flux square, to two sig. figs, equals 45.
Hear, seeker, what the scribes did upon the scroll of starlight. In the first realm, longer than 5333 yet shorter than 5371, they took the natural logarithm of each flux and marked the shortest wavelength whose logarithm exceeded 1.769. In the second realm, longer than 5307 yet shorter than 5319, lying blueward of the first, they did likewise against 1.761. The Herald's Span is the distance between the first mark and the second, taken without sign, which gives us 19.6 angstrom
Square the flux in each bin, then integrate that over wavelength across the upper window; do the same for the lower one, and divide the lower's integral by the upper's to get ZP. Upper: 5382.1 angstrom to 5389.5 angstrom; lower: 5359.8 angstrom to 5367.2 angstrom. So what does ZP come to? 1.08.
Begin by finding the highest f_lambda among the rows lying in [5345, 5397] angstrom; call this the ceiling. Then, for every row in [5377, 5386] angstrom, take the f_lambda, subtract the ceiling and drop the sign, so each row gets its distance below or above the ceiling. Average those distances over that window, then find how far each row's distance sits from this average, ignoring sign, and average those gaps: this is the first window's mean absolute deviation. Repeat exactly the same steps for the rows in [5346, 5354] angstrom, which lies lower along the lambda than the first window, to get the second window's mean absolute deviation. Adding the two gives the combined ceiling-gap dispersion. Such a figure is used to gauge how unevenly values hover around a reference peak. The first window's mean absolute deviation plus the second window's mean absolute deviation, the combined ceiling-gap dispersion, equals 0.74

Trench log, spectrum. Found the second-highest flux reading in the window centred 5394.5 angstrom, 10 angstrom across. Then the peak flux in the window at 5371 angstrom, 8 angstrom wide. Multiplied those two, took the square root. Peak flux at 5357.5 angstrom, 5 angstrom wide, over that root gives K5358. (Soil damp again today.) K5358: 0.942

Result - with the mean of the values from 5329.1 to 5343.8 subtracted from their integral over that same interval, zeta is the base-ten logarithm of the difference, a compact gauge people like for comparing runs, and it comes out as 1.90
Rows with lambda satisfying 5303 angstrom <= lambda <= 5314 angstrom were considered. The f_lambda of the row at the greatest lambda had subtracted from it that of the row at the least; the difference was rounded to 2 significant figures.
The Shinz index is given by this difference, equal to -1.9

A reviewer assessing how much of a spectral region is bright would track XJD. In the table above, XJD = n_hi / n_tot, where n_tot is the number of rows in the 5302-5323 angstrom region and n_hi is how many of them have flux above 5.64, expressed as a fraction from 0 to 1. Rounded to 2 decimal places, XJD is 0.35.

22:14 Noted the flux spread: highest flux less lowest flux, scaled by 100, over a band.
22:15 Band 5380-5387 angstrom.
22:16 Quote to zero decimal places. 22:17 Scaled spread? 129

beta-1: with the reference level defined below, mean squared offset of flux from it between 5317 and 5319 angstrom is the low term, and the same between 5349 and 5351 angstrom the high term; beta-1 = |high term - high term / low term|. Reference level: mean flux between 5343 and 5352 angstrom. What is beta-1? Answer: 0.0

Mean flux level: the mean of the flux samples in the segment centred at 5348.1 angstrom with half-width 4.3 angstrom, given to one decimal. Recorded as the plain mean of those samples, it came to 5.7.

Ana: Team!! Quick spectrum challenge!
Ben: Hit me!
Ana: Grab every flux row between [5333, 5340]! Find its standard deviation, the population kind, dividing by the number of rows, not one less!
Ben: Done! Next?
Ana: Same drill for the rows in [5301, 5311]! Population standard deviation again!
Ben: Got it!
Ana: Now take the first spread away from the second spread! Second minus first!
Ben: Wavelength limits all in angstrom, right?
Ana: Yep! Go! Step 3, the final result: 0.21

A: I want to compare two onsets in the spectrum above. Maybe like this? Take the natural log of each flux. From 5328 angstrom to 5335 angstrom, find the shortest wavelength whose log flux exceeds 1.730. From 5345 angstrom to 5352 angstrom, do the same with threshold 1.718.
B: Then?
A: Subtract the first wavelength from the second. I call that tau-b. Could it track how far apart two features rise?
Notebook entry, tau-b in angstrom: 16.0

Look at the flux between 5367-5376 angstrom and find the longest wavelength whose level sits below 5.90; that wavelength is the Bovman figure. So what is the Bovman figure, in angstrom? 5370.33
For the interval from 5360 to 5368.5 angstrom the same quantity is 5367.85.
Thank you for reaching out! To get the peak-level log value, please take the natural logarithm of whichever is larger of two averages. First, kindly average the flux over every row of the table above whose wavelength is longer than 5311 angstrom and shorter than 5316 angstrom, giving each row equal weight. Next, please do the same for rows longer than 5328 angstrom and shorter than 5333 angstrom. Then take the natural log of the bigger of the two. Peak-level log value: 1.71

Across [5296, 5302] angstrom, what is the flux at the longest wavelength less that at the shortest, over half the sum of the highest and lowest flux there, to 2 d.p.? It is 0.22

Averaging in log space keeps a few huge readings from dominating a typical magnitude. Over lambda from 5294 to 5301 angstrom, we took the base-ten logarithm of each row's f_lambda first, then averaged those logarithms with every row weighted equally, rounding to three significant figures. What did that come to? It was 0.747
